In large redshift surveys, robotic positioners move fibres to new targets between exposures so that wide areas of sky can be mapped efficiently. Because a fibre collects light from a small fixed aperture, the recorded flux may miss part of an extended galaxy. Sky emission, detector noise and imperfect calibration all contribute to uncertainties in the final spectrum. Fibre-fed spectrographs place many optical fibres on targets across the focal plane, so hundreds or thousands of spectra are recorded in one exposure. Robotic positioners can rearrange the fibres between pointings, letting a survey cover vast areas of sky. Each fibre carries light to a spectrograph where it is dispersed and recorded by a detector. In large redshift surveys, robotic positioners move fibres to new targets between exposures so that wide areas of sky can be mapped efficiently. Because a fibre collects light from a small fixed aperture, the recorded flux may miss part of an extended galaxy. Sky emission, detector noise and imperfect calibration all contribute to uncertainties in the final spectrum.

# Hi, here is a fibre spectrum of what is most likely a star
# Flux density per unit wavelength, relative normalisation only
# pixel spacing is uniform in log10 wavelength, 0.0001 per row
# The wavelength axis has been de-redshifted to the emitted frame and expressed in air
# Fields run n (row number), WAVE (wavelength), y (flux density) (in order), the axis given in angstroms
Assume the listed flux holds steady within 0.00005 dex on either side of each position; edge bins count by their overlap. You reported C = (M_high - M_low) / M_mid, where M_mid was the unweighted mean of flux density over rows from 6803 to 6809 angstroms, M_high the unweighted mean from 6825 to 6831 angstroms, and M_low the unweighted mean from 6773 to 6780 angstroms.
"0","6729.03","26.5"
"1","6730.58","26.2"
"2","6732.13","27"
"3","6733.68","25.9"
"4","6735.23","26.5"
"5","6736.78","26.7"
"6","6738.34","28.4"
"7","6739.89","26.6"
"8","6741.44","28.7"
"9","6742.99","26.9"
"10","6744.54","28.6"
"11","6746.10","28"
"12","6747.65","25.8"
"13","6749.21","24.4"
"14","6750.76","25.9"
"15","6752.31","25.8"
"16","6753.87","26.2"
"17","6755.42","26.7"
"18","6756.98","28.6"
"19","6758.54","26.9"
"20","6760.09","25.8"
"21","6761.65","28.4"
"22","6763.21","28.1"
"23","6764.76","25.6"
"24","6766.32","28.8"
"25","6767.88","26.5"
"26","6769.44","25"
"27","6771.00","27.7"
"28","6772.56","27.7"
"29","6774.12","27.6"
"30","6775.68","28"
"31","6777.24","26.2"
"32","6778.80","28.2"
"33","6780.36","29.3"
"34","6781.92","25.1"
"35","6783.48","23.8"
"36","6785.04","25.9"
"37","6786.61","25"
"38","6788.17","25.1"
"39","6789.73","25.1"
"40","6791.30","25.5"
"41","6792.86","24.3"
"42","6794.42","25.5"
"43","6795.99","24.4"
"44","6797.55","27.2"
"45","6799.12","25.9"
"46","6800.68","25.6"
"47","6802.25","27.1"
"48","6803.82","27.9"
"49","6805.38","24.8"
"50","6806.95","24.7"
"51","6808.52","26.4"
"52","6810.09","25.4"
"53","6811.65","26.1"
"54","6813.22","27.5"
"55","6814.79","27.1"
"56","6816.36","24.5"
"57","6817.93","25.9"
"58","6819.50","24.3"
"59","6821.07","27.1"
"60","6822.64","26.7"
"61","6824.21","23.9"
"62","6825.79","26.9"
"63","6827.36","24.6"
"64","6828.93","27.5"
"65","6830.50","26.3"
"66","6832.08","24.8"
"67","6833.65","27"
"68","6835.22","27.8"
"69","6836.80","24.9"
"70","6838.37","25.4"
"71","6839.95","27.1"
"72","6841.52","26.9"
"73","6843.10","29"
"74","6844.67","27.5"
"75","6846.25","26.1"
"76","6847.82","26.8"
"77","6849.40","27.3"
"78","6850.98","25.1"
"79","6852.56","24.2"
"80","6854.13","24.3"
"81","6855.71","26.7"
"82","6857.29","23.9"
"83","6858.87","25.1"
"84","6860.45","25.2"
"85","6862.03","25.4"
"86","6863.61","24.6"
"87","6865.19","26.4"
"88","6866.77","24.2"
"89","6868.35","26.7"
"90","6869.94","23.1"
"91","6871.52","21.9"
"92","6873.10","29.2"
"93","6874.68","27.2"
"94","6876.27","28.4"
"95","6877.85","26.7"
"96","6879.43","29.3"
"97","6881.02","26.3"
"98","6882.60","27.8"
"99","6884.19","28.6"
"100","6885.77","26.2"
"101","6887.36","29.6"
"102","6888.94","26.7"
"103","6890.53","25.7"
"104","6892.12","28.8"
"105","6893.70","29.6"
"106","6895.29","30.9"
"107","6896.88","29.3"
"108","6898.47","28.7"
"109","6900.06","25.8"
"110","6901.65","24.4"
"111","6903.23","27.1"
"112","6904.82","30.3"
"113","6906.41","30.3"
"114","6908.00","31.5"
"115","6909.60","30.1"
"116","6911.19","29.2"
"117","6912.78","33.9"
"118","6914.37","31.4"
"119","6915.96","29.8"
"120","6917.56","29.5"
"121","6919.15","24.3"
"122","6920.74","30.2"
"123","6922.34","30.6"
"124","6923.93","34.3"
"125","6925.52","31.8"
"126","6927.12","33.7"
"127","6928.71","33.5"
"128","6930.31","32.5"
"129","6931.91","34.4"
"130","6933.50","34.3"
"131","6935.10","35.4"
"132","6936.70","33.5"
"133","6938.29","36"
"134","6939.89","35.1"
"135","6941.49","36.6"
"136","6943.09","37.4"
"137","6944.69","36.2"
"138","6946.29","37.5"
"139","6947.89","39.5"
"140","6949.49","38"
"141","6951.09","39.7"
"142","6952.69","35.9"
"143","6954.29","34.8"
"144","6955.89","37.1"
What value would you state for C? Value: -0.05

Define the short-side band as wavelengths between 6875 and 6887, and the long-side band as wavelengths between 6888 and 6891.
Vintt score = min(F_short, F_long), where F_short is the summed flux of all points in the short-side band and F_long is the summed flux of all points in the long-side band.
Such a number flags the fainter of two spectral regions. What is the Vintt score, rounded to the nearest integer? 52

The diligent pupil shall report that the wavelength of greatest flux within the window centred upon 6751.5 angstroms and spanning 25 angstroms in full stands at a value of 6741.44 angstroms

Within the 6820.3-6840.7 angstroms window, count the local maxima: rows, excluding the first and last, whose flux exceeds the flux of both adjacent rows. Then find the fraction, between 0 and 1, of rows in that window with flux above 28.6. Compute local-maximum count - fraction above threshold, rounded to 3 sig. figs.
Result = 3.00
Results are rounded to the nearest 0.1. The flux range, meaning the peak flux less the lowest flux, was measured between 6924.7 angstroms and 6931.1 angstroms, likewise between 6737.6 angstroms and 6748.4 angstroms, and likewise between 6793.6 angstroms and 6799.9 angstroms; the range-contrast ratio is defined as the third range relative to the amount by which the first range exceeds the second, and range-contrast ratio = -2.8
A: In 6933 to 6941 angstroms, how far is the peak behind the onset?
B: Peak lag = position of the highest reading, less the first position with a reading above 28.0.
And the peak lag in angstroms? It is 4.8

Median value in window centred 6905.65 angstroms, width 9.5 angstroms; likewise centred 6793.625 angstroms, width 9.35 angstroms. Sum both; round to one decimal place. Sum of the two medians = 55.5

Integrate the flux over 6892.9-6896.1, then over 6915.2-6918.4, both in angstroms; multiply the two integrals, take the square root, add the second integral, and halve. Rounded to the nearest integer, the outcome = 95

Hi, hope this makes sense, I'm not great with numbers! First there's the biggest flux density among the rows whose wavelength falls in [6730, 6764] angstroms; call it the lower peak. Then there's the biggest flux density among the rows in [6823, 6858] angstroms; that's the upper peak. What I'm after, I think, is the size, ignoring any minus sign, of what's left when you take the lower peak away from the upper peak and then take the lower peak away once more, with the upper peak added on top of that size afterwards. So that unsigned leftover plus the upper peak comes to 57.4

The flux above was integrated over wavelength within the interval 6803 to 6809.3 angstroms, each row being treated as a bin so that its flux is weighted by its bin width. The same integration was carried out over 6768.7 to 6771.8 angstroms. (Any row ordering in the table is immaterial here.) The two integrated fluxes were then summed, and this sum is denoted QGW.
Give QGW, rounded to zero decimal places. 245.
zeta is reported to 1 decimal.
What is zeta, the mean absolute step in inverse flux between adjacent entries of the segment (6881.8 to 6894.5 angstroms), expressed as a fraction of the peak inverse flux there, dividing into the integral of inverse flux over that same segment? 6.6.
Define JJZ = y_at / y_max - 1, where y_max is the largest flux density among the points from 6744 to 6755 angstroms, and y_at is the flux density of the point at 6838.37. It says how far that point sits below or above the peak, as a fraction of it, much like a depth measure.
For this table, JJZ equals -0.11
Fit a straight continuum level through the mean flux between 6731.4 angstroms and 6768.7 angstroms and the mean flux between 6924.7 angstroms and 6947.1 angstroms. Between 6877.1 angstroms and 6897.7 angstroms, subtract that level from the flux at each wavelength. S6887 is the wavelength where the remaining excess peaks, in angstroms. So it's 6895.29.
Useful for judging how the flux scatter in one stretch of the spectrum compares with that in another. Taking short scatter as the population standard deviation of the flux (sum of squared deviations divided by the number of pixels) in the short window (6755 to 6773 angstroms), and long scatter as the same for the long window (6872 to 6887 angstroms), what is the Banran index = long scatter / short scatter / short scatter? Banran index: 0.78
